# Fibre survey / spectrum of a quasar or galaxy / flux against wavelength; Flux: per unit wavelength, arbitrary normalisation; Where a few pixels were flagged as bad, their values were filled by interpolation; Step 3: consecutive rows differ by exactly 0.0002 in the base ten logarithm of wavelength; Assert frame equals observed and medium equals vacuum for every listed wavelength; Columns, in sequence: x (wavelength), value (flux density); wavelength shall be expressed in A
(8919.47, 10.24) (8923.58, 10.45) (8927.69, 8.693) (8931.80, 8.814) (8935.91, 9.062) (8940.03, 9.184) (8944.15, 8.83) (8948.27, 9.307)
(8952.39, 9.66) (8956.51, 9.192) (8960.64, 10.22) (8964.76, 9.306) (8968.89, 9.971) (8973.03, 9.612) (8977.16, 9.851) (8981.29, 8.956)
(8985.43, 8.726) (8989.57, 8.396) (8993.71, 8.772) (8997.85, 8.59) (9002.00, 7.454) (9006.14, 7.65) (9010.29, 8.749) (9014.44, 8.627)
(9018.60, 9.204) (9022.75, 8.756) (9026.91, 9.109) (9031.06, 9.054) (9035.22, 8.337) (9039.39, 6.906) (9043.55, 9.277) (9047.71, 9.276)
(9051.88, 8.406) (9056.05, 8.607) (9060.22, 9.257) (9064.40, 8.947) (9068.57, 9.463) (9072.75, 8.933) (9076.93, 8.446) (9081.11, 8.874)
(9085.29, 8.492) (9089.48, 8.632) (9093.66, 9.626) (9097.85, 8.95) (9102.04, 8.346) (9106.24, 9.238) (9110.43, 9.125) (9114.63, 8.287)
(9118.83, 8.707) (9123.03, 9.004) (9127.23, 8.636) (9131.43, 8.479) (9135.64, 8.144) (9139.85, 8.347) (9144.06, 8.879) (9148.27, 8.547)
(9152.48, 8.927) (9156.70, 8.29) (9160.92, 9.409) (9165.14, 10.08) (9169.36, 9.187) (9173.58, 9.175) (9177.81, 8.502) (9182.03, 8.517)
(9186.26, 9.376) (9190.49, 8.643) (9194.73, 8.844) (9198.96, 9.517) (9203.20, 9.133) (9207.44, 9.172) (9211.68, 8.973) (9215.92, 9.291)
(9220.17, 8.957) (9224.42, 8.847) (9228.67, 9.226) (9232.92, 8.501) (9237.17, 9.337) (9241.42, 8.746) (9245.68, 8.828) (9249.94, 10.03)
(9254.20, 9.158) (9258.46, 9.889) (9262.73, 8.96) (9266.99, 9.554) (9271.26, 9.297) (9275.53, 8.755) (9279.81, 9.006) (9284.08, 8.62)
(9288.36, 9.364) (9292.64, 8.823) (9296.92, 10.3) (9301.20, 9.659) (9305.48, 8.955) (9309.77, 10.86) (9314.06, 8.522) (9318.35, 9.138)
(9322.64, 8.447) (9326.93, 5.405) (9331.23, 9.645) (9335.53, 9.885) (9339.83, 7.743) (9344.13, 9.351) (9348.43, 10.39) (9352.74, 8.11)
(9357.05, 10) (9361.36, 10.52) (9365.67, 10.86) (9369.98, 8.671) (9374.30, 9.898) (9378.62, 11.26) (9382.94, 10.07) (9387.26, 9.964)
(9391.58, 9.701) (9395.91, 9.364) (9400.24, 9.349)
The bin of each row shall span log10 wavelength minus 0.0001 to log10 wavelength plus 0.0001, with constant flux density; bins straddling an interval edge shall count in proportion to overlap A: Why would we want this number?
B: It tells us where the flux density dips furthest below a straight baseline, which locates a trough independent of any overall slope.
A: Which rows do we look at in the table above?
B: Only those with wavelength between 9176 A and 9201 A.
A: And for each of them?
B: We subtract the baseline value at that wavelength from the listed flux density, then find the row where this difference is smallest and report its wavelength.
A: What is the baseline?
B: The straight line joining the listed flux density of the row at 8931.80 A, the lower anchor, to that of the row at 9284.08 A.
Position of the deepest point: 9177.81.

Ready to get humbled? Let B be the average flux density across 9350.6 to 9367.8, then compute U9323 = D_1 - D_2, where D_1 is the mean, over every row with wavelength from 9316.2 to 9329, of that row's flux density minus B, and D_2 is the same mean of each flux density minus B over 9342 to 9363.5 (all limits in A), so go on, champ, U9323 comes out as -2.0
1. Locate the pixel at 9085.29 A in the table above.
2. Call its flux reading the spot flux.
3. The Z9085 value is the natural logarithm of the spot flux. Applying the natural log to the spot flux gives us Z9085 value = 2.14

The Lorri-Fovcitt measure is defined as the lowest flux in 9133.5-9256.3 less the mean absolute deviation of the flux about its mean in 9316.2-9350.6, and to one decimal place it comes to 7.0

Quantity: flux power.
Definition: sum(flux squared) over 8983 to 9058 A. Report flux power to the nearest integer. 1323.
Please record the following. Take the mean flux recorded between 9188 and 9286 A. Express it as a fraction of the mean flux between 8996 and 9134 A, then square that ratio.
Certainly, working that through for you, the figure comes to 1.09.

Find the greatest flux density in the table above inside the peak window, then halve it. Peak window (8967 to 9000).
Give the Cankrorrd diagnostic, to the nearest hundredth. 4.99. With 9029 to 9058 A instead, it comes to 4.64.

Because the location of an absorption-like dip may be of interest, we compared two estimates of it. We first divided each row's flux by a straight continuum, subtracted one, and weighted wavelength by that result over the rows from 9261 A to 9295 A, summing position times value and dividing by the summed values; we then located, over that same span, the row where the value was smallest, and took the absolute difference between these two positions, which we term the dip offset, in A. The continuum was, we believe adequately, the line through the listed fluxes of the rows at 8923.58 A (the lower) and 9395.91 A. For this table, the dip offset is 5.1 A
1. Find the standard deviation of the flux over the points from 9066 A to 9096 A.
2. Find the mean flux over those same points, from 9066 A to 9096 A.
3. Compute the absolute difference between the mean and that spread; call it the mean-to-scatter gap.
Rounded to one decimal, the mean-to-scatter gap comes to 8.5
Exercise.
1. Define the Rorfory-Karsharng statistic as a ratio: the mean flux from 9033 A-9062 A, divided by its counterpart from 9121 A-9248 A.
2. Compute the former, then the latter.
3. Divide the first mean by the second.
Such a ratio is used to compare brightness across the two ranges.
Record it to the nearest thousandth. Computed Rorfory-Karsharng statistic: 0.962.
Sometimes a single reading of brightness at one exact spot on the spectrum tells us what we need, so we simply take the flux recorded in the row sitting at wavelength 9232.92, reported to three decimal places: 8.501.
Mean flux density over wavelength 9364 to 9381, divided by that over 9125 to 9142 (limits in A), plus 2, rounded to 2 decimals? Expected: 3.21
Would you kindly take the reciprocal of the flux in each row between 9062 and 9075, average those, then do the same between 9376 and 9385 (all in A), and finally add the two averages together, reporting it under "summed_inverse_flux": 0.204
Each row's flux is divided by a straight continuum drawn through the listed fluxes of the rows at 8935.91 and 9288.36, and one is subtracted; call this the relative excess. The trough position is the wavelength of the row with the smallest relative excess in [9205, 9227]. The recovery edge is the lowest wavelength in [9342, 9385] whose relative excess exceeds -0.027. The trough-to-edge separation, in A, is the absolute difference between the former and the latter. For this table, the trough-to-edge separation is 119.7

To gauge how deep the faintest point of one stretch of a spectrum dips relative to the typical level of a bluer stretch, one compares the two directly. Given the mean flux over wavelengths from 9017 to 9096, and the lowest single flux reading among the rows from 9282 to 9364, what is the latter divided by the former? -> 0.61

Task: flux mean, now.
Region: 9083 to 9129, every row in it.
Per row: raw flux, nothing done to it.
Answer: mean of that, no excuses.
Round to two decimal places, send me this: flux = 8.82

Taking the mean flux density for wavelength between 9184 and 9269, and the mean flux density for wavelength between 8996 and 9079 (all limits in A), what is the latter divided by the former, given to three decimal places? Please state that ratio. 0.946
